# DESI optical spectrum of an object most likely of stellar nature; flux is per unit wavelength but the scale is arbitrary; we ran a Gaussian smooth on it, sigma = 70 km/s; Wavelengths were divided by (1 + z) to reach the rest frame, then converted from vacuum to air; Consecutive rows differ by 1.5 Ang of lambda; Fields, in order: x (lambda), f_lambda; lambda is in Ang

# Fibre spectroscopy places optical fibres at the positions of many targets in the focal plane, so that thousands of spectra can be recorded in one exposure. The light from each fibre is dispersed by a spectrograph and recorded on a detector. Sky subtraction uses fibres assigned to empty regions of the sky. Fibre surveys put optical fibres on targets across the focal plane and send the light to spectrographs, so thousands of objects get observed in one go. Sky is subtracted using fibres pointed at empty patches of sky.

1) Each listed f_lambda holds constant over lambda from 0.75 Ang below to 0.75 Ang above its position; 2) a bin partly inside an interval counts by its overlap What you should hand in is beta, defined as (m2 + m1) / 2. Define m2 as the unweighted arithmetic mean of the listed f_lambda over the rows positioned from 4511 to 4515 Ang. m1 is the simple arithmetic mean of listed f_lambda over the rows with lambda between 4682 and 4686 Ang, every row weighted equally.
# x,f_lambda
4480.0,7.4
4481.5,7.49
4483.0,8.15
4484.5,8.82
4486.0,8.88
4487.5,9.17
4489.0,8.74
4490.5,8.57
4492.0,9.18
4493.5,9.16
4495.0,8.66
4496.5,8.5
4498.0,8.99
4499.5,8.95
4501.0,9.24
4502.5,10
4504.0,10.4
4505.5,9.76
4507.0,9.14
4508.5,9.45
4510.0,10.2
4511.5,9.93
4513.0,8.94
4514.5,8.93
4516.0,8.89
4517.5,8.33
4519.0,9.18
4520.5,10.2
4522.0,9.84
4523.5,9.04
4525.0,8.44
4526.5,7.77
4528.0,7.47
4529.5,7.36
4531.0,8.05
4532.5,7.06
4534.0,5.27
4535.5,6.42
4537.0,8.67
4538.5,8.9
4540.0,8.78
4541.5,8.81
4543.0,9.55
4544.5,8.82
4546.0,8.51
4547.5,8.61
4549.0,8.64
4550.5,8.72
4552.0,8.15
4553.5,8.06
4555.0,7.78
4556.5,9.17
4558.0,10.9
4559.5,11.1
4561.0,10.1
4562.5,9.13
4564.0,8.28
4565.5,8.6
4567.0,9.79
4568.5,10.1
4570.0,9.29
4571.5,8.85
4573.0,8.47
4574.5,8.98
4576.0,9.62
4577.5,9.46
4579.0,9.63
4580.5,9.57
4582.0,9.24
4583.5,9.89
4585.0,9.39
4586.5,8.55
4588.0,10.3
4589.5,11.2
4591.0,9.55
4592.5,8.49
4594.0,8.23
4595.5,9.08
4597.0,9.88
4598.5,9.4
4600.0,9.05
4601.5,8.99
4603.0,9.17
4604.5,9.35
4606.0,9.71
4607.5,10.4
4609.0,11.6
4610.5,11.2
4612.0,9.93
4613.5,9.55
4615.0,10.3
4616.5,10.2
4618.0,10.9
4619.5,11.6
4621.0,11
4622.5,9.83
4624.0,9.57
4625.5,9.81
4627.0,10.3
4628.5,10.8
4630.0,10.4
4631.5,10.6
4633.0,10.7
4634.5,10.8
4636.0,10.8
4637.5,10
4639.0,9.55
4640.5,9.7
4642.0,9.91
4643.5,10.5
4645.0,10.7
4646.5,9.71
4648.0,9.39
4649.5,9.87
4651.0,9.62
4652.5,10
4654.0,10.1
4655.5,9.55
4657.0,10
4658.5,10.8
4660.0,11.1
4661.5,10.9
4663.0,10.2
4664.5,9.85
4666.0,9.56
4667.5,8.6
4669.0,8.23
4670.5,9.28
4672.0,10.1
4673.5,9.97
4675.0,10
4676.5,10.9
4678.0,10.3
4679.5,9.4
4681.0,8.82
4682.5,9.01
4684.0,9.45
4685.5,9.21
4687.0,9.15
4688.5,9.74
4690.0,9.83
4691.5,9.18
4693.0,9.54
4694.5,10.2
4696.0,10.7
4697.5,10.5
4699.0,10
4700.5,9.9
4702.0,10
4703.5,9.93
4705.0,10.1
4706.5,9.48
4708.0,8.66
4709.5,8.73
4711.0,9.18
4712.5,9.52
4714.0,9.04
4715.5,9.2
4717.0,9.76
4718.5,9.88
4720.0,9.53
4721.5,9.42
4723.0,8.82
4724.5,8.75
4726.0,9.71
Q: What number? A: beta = 9.2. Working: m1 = 9.2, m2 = 9.3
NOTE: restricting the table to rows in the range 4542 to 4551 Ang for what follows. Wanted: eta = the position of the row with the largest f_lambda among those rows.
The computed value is 4543.0 Ang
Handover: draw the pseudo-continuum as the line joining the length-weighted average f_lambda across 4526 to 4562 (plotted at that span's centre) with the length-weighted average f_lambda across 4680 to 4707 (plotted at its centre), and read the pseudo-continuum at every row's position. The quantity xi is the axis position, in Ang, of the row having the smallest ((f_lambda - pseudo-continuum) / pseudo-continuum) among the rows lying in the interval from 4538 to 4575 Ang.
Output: 4555.0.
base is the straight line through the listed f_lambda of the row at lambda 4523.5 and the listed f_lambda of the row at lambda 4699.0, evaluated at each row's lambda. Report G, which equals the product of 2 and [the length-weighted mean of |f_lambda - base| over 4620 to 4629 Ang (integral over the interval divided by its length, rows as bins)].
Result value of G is 1.3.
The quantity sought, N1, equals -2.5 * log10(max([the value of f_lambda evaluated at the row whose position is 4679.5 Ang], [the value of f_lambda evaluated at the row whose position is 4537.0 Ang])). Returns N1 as -2.43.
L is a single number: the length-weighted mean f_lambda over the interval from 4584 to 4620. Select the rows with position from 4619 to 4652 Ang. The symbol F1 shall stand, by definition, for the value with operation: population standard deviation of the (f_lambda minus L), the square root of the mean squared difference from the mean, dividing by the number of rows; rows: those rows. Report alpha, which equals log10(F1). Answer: -0.24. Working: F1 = 0.6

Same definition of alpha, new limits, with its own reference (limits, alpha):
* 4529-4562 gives 0.11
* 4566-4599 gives -0.18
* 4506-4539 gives 0.08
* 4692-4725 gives -0.25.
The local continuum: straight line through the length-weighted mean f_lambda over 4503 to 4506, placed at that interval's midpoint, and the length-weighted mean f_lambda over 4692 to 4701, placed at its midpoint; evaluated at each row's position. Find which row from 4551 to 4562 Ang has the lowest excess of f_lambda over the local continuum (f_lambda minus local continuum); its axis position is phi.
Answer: 4555.0 Ang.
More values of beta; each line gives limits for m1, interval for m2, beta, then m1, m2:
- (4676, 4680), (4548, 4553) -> 9.4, 10.2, 8.5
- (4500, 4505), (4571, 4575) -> 9.3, 9.9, 8.8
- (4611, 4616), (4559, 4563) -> 10.0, 9.9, 10.1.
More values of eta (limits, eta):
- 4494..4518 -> 4504.0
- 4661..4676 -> 4661.5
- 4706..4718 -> 4717.0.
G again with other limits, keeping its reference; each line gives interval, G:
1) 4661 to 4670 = 1.5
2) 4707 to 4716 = 2.0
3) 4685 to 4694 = 1.0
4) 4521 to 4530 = 2.0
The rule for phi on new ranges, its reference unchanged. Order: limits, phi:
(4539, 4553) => 4552.0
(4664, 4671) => 4669.0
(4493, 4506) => 4496.5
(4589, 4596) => 4594.0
